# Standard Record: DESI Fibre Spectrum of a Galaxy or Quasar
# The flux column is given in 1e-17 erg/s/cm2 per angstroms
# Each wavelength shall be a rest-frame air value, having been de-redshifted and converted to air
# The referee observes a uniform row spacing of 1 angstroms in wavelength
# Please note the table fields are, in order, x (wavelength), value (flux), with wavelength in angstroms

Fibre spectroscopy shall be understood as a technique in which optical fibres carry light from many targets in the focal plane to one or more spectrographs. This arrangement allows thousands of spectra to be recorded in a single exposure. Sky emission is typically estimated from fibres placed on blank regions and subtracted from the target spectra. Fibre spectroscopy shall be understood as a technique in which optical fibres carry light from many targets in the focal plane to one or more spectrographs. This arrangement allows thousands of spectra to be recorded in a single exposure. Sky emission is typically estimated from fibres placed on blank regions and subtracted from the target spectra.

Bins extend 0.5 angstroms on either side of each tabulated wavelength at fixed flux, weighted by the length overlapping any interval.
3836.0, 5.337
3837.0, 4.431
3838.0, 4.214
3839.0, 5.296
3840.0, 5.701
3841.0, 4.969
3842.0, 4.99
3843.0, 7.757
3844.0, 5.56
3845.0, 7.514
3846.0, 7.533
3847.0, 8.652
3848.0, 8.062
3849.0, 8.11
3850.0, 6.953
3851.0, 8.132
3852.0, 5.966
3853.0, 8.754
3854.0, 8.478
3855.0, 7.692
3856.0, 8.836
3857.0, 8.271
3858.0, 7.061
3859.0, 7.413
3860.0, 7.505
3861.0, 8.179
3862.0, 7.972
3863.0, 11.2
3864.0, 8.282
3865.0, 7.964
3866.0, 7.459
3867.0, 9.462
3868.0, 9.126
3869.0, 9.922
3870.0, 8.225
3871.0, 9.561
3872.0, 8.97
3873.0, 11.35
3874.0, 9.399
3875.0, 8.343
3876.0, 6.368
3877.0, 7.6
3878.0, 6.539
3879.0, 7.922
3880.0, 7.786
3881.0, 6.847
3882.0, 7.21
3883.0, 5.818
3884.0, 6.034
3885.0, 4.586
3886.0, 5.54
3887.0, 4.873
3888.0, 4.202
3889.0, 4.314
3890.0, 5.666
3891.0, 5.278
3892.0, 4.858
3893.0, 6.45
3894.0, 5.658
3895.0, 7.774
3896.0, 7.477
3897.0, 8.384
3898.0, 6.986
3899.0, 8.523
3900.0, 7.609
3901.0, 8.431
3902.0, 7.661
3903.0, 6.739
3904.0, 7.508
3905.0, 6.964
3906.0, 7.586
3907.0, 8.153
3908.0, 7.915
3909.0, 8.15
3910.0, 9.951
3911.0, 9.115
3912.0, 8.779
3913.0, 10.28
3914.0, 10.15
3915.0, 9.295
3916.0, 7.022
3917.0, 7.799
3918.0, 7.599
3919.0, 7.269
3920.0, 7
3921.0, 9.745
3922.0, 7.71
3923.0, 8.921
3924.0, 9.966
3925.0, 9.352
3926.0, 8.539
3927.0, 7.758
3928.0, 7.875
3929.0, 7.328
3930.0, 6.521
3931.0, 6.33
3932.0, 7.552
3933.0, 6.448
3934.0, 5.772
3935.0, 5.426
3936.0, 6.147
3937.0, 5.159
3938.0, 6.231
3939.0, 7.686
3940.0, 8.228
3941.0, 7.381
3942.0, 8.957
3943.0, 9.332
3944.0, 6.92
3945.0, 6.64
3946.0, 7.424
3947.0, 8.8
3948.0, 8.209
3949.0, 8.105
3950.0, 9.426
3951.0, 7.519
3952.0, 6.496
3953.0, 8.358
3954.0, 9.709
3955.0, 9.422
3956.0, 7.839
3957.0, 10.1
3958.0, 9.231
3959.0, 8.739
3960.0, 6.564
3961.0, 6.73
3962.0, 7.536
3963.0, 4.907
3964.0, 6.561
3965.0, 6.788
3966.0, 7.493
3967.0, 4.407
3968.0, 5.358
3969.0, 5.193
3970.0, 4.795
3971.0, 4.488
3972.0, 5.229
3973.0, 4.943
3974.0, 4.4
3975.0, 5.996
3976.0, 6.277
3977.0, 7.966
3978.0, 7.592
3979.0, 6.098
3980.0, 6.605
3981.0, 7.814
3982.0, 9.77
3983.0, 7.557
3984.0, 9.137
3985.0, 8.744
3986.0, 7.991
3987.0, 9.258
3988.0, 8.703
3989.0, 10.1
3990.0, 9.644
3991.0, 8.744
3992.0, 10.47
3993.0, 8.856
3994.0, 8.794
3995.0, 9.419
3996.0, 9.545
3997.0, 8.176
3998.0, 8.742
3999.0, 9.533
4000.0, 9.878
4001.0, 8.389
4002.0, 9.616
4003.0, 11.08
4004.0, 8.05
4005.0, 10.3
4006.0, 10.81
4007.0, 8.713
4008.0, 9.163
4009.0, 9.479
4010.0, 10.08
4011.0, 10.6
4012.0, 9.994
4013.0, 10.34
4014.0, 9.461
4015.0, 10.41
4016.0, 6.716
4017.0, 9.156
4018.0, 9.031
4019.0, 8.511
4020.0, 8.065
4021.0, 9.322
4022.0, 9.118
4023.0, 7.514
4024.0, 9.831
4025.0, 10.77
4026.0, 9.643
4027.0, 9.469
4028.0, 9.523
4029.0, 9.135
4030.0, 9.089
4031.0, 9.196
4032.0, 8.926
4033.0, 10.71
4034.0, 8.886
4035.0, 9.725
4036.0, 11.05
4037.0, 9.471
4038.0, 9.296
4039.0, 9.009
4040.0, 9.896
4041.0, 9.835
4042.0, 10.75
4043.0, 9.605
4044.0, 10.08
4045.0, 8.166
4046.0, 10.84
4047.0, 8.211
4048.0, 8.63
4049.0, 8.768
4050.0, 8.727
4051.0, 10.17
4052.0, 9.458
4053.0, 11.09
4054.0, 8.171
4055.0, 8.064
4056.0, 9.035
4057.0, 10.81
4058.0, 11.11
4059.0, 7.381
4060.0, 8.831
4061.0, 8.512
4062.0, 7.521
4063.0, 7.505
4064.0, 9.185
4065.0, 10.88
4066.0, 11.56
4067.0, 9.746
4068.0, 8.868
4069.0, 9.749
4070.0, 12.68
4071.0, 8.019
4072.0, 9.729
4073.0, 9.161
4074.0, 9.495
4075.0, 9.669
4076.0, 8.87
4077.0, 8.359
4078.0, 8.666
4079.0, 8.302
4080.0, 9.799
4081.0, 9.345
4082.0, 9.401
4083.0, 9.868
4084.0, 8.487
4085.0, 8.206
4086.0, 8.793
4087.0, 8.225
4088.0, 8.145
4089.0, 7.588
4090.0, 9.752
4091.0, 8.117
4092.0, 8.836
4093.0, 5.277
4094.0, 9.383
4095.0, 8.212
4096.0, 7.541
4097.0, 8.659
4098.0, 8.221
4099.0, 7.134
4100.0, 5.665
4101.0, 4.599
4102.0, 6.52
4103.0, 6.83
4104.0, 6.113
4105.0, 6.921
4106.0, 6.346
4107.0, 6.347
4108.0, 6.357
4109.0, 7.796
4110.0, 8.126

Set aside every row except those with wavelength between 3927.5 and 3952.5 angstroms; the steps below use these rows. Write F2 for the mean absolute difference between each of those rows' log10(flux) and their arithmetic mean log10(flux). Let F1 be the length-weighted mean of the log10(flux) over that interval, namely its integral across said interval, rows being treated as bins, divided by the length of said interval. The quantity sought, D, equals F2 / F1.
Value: 0.068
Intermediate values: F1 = 0.86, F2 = 0.058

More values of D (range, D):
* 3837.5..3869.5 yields 0.081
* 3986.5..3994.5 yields 0.027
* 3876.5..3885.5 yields 0.071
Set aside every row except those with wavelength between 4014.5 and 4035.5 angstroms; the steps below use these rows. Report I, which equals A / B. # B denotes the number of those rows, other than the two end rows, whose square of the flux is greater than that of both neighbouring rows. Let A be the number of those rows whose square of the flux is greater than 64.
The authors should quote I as 3.2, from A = 19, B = 6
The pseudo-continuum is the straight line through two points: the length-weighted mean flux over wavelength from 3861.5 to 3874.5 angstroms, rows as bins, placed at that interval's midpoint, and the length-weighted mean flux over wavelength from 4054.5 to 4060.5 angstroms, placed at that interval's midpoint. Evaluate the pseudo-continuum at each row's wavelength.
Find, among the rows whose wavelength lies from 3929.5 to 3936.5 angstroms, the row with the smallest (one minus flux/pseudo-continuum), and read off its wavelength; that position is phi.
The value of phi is 3932.0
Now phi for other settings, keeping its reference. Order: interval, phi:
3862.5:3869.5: 3863.0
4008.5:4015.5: 4011.0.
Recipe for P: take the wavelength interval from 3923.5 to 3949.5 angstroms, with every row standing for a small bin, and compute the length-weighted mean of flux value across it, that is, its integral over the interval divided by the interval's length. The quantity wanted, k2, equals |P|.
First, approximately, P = 7.5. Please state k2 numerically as 7.5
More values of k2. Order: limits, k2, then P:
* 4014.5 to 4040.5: 9.3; 9.3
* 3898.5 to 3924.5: 8.3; 8.3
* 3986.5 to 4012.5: 9.5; 9.5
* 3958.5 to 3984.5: 6.5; 6.5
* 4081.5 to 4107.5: 7.7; 7.7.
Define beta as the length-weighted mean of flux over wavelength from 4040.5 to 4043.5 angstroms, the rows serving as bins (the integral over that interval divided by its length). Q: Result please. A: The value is 10.1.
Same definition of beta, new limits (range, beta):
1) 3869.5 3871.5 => 8.9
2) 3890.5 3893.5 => 5.5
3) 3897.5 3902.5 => 7.8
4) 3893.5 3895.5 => 6.7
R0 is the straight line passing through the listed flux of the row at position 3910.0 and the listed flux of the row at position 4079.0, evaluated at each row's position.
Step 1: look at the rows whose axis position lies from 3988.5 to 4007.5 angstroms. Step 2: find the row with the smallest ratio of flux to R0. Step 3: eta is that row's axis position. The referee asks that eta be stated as 4004.0 angstroms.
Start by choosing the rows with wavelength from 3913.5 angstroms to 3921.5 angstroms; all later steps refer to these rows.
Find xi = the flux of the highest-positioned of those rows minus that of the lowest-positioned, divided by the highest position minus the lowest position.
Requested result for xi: -0.1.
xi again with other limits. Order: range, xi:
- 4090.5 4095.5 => 0.0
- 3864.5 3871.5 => 0.3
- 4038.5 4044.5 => 0.2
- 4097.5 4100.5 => -1.3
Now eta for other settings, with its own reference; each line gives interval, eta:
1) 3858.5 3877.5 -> 3876.0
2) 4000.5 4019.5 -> 4016.0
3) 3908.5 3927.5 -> 3916.0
